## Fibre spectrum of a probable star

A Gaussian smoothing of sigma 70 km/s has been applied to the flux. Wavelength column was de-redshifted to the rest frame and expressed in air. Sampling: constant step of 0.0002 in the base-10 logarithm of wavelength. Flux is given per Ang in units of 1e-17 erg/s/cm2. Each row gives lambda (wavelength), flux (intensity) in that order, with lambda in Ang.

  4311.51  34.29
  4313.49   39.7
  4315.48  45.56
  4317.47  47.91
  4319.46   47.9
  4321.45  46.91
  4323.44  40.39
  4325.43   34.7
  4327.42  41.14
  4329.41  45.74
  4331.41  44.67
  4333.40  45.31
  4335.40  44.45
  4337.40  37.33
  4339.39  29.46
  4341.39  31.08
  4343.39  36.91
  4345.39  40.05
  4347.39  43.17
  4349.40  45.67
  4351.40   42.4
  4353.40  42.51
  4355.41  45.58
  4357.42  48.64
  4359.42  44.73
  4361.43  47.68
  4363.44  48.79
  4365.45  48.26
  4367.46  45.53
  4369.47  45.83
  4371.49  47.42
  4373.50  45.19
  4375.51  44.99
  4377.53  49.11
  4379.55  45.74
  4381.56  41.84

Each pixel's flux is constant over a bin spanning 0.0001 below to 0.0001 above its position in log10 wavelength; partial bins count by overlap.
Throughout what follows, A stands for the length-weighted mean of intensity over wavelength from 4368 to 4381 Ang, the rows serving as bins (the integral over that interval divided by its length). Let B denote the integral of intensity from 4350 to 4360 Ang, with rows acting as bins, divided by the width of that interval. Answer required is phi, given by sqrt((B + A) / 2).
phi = 6.75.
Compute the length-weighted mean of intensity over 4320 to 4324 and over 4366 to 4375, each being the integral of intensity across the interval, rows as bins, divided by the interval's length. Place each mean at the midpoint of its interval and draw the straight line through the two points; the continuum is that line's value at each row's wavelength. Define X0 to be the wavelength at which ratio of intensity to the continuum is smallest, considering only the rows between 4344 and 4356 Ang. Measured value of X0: 4345.39 Ang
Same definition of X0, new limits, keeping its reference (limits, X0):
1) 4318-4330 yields 4325.43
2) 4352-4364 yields 4353.40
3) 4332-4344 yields 4339.39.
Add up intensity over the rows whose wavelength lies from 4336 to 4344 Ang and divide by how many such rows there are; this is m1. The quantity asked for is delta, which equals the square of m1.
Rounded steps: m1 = 33.7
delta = 1135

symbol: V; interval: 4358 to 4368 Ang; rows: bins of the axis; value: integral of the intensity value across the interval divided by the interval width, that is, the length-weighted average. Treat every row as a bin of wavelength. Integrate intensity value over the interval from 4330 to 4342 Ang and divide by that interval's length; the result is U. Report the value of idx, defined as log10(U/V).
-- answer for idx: -0.08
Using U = 39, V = 47.2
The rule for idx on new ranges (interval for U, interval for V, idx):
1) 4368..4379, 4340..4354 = 0.07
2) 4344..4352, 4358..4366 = -0.05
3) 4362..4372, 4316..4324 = 0.01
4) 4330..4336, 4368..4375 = -0.01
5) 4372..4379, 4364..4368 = -0.01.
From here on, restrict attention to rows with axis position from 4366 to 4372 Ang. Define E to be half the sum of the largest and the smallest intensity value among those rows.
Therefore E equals 46.5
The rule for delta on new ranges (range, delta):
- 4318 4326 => 1804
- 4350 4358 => 2005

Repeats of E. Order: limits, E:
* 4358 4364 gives 46.8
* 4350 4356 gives 44.0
